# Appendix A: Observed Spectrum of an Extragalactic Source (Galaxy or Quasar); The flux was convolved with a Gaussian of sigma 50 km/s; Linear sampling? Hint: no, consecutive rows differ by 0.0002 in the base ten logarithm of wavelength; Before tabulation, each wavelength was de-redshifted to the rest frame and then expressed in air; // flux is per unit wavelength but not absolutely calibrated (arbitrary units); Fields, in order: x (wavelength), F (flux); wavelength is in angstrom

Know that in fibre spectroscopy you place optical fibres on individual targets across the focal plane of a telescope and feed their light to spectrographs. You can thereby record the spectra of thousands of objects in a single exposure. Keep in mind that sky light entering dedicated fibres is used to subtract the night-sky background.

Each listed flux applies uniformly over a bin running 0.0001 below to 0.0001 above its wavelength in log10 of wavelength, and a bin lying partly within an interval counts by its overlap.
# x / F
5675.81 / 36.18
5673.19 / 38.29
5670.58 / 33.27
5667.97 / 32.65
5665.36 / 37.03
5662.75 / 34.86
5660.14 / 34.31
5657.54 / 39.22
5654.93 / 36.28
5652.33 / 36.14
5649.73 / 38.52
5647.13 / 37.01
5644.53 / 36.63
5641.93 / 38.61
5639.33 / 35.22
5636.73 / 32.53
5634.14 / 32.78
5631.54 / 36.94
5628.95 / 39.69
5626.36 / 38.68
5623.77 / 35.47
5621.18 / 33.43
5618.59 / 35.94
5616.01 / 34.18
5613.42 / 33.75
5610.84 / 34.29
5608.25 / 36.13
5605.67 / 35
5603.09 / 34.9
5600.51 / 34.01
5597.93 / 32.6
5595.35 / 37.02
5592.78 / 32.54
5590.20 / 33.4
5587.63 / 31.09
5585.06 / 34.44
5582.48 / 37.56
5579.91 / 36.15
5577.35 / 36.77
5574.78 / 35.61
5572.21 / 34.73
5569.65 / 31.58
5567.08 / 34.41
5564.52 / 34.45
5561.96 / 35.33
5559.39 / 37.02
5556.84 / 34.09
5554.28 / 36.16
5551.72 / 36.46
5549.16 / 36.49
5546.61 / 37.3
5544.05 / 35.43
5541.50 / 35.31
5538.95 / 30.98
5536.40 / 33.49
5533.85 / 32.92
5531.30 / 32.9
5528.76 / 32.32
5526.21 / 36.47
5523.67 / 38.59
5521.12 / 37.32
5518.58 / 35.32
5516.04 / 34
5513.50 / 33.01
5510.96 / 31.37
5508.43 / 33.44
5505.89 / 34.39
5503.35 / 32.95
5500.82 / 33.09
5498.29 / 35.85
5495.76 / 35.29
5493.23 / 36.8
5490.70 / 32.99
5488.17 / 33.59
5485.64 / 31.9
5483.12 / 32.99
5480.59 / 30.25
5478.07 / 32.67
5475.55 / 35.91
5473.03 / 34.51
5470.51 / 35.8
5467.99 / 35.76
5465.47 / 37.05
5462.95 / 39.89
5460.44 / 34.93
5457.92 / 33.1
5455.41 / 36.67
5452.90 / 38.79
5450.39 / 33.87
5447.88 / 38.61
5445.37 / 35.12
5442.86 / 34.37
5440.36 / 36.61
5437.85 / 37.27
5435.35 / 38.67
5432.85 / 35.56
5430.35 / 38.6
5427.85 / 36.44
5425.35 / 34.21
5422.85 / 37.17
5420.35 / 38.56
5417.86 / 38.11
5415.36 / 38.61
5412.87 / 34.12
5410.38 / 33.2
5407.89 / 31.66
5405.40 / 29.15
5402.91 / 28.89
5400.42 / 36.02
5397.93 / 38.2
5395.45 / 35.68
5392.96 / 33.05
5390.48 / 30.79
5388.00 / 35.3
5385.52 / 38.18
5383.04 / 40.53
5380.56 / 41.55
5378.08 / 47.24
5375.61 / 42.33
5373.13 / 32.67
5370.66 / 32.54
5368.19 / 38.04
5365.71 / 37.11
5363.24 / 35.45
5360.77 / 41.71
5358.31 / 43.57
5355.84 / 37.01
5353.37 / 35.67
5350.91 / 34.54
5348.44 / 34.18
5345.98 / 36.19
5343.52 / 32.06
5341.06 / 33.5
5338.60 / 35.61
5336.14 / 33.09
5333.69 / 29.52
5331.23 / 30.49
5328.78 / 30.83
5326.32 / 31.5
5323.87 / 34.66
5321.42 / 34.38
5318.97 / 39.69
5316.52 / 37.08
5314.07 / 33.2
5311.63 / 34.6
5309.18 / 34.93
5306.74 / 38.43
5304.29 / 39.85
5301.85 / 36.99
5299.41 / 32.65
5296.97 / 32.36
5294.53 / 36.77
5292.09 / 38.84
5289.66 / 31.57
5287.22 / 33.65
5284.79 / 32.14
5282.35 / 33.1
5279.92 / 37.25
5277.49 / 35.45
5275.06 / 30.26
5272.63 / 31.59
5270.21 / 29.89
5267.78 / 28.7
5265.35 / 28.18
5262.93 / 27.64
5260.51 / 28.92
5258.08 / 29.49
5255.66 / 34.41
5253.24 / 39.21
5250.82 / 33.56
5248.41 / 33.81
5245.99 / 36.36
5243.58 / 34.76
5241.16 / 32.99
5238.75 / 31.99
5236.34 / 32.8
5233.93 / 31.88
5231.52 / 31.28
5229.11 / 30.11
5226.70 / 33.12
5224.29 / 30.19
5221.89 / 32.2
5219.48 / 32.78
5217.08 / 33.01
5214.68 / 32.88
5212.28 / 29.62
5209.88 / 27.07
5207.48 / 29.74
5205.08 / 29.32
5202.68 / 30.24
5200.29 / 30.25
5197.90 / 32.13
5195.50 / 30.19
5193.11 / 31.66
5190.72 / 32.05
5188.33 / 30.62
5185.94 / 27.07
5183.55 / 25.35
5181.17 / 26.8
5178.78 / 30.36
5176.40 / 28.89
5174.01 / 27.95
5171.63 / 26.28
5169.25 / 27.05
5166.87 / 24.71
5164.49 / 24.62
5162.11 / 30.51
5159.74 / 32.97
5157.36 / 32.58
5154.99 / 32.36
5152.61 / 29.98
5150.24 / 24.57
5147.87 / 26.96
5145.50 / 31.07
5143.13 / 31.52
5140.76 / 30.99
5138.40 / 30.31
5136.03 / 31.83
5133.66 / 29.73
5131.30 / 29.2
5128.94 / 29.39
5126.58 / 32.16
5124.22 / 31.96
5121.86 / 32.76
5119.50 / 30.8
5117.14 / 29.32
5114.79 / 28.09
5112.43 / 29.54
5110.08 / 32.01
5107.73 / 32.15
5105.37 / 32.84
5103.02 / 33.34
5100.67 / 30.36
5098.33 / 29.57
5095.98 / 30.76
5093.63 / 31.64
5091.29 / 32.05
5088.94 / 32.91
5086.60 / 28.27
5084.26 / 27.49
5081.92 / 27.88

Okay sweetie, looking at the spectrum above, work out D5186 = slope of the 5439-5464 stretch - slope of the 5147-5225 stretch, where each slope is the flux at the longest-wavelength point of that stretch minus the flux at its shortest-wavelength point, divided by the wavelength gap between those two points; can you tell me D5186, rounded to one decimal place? 0.1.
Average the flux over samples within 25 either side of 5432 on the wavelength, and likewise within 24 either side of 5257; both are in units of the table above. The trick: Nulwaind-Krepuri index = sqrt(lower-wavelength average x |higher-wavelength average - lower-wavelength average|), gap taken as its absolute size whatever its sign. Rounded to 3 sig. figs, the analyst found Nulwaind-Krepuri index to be 11.2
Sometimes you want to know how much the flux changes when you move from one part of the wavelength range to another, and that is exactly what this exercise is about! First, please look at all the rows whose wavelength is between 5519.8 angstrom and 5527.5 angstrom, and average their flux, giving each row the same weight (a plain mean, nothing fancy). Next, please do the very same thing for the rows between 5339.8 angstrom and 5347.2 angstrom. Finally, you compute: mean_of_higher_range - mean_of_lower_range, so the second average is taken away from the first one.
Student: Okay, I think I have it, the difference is 3.5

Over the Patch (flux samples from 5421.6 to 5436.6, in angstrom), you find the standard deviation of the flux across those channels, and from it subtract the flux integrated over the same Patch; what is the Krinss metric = -550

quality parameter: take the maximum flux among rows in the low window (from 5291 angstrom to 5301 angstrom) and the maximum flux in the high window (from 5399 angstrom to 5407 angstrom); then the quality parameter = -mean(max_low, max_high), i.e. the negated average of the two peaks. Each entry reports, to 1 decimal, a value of -37.4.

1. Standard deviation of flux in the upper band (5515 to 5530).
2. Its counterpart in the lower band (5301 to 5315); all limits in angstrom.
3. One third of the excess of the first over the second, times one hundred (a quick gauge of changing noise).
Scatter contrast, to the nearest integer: -8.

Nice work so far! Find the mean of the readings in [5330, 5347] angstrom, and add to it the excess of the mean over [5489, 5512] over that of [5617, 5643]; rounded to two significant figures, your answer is 31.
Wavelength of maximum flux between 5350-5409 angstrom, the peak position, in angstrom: 5378.08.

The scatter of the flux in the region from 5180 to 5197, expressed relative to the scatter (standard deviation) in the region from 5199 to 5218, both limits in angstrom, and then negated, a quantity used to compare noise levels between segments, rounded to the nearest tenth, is -1.4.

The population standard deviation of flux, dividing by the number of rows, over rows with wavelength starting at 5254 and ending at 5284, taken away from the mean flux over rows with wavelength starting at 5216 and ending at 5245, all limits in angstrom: 29.3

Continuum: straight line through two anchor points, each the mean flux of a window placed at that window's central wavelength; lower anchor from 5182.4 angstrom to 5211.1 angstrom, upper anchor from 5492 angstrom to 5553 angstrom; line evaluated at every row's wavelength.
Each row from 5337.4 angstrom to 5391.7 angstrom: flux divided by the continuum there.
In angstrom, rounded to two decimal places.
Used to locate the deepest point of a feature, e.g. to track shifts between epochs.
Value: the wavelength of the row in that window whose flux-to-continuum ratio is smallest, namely 5390.48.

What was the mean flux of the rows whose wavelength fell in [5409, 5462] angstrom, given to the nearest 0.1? 36.3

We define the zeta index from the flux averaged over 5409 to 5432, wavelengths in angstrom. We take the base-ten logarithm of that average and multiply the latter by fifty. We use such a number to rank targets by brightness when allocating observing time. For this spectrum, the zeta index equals 78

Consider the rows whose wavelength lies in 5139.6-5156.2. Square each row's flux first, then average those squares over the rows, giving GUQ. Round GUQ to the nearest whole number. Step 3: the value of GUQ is 885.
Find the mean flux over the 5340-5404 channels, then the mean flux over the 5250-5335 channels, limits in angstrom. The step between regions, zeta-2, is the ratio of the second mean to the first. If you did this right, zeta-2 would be 0.91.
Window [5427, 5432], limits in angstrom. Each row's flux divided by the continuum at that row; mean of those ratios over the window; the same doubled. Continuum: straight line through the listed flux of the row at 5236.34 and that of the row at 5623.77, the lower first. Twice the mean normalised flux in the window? 2.20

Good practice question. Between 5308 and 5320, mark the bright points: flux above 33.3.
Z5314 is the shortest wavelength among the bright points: 5309.18 angstrom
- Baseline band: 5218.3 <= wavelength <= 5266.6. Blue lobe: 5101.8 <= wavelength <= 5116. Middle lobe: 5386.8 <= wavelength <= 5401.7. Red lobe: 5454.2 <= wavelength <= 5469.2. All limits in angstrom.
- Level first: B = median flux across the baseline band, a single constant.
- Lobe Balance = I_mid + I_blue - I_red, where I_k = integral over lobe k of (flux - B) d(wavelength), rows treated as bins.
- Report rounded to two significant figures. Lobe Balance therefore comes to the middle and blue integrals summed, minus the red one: -38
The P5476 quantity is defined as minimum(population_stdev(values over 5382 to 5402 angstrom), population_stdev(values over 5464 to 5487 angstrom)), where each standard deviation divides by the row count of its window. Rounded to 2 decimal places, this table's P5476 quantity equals 2.13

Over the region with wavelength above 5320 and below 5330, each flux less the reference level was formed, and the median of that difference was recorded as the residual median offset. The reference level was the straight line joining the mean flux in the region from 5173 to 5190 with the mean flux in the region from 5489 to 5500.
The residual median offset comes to 1.6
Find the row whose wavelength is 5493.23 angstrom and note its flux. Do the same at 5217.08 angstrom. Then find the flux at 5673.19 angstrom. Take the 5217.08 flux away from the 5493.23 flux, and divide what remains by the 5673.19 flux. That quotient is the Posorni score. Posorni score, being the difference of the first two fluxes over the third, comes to 0.099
